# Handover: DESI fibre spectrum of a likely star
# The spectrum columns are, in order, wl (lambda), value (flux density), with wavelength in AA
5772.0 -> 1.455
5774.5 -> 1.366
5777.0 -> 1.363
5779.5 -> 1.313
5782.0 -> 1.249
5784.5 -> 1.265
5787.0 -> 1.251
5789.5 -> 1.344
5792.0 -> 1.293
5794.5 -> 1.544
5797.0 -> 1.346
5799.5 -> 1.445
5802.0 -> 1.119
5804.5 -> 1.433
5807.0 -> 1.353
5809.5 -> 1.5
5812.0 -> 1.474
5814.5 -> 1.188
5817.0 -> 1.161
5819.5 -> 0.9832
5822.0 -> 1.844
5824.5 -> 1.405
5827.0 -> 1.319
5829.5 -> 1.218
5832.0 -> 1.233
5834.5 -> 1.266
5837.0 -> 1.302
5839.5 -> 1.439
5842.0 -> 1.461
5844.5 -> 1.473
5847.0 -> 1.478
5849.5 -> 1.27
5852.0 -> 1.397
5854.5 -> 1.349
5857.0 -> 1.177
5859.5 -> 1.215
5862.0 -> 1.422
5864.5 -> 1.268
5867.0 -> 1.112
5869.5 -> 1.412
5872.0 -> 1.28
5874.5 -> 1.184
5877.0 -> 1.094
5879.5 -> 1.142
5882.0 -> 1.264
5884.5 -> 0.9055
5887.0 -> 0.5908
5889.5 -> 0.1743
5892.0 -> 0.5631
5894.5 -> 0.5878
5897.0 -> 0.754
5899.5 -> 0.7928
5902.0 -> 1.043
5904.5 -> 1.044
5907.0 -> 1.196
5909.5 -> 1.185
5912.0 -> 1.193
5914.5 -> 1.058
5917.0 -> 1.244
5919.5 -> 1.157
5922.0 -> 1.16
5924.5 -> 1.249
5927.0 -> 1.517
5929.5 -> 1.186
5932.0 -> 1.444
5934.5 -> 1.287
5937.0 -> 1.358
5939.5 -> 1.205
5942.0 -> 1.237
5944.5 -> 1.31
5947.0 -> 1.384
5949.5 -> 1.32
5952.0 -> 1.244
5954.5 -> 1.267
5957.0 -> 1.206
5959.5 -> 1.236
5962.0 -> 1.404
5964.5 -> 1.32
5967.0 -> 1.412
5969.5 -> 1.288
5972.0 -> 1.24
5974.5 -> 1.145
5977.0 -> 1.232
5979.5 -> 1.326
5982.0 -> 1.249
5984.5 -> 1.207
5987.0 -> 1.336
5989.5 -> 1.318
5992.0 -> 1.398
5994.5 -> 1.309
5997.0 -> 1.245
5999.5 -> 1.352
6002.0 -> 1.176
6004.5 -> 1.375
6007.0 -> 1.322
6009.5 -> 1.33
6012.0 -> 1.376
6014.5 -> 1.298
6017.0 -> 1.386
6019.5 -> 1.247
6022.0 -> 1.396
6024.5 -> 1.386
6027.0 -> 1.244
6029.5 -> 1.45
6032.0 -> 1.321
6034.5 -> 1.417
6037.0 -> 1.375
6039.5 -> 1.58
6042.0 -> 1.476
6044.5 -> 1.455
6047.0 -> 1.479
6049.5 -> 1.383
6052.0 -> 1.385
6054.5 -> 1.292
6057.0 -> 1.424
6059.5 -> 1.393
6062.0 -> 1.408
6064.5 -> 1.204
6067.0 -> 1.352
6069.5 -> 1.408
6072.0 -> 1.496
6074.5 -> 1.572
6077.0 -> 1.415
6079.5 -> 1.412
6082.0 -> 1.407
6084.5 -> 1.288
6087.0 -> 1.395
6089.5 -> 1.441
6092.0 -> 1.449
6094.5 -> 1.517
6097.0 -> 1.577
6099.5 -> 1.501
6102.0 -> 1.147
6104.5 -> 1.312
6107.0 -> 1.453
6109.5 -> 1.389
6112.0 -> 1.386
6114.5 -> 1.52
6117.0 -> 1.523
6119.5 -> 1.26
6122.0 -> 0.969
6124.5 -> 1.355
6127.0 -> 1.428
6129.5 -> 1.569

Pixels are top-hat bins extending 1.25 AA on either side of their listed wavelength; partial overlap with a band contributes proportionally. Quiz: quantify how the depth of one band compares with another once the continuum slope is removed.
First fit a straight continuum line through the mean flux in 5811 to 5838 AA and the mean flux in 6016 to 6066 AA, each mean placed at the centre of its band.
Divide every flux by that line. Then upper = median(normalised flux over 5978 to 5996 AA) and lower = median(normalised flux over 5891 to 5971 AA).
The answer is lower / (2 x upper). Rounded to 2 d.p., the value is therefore 0.47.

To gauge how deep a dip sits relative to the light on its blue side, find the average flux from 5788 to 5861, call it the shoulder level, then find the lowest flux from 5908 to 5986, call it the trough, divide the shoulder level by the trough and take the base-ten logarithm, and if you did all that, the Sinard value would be 0.10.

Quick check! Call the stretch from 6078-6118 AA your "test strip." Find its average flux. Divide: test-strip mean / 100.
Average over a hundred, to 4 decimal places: 0.0142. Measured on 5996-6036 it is 0.0133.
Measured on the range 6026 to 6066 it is 0.0139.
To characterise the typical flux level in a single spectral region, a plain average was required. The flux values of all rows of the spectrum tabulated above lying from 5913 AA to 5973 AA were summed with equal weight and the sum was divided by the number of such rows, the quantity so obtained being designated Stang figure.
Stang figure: 1.28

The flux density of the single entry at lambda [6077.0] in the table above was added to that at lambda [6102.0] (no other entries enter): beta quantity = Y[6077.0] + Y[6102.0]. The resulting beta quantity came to 2.6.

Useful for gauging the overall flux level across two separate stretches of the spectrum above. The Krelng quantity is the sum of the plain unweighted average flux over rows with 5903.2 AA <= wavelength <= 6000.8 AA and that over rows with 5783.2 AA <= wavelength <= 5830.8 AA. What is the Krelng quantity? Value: 2.61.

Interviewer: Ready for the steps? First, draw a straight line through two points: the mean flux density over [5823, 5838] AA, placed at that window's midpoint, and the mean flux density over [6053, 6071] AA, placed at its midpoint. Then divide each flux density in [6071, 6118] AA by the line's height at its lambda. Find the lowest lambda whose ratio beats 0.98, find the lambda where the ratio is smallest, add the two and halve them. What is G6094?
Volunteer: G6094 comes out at 6087.0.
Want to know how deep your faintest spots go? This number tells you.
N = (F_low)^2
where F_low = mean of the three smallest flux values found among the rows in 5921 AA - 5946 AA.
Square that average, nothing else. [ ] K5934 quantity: 1.40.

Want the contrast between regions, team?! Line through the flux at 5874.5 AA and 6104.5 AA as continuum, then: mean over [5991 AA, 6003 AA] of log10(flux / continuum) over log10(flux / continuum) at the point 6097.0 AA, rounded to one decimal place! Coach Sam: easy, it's 0.2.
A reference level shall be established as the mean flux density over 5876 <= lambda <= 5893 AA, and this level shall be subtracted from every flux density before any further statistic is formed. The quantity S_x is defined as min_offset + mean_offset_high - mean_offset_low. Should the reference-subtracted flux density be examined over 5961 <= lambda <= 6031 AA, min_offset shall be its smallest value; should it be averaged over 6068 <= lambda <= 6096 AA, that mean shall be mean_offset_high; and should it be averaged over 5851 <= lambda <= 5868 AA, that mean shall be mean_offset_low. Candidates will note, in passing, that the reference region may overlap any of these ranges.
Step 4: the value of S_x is 0.49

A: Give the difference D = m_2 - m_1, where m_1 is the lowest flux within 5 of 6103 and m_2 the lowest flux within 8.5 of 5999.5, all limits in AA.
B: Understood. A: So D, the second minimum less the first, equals 0.03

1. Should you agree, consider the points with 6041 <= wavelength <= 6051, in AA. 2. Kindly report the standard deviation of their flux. 0.04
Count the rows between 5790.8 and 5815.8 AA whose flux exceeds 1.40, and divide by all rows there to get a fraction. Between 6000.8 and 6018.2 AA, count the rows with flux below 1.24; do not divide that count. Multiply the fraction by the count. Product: 0.50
